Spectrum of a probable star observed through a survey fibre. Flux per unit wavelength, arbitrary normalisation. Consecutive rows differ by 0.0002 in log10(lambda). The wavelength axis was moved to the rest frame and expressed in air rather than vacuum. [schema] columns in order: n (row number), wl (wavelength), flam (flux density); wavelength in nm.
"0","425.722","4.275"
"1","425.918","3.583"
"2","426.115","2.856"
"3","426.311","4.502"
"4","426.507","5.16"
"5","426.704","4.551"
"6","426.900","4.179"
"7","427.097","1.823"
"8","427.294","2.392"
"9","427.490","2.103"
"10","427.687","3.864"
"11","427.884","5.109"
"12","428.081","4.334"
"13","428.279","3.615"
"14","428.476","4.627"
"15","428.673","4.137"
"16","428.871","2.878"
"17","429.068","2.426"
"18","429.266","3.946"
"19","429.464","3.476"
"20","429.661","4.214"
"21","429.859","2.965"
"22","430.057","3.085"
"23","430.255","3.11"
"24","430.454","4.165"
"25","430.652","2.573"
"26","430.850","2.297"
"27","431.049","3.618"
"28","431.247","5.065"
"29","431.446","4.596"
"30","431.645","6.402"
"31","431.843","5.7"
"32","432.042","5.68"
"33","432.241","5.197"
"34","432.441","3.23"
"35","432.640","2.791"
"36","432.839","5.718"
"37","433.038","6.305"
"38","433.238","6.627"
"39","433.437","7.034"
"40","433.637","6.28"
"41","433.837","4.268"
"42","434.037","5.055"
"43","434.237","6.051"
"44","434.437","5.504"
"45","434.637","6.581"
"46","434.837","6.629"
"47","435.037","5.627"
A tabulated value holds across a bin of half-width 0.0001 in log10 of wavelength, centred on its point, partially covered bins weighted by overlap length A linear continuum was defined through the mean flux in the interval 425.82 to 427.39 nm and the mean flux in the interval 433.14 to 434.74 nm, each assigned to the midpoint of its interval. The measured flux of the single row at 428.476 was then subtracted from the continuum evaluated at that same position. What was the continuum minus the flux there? -0.4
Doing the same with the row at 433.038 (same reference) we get -0.7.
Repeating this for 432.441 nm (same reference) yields 2.2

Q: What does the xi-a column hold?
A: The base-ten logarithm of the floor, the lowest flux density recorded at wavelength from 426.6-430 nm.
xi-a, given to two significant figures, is 0.26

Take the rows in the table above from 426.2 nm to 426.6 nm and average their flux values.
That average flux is 4.8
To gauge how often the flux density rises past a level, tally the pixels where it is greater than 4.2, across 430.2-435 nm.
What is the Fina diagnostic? 17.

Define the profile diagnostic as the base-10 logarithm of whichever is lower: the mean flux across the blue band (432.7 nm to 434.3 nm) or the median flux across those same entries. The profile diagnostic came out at 0.77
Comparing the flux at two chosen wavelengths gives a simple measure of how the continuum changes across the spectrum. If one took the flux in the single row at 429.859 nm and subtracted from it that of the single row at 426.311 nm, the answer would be -1.5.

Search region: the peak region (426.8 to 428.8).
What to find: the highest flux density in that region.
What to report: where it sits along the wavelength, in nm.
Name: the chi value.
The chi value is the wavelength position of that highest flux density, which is 427.884 nm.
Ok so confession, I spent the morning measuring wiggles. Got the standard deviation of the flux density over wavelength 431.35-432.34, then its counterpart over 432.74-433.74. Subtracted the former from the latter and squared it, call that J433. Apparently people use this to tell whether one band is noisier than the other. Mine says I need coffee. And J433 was 0.03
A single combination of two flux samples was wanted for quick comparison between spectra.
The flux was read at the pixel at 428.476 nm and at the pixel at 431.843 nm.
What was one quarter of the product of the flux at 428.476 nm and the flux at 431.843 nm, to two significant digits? 6.6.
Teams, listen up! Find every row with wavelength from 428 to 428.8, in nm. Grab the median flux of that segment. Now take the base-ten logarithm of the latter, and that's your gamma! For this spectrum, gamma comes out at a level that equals 0.63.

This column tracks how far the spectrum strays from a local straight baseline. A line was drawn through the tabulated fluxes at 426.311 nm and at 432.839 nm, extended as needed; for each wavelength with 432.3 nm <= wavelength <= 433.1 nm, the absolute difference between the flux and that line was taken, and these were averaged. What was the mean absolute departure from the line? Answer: 1.5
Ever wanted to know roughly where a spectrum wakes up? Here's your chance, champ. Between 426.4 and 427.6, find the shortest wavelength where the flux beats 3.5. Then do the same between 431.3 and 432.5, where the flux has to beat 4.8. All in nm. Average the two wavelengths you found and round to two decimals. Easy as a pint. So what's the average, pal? 429.08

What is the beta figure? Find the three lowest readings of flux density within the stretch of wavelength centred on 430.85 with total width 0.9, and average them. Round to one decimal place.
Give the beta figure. 2.8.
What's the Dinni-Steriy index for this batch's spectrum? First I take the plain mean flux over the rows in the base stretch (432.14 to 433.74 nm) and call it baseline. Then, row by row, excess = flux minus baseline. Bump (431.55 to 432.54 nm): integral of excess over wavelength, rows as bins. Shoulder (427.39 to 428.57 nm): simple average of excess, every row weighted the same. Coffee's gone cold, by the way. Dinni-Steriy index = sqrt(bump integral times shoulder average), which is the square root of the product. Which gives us 0.48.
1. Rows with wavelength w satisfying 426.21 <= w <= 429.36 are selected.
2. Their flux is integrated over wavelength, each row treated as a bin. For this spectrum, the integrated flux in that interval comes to 12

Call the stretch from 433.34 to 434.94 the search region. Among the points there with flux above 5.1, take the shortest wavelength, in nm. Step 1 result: 433.437 nm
